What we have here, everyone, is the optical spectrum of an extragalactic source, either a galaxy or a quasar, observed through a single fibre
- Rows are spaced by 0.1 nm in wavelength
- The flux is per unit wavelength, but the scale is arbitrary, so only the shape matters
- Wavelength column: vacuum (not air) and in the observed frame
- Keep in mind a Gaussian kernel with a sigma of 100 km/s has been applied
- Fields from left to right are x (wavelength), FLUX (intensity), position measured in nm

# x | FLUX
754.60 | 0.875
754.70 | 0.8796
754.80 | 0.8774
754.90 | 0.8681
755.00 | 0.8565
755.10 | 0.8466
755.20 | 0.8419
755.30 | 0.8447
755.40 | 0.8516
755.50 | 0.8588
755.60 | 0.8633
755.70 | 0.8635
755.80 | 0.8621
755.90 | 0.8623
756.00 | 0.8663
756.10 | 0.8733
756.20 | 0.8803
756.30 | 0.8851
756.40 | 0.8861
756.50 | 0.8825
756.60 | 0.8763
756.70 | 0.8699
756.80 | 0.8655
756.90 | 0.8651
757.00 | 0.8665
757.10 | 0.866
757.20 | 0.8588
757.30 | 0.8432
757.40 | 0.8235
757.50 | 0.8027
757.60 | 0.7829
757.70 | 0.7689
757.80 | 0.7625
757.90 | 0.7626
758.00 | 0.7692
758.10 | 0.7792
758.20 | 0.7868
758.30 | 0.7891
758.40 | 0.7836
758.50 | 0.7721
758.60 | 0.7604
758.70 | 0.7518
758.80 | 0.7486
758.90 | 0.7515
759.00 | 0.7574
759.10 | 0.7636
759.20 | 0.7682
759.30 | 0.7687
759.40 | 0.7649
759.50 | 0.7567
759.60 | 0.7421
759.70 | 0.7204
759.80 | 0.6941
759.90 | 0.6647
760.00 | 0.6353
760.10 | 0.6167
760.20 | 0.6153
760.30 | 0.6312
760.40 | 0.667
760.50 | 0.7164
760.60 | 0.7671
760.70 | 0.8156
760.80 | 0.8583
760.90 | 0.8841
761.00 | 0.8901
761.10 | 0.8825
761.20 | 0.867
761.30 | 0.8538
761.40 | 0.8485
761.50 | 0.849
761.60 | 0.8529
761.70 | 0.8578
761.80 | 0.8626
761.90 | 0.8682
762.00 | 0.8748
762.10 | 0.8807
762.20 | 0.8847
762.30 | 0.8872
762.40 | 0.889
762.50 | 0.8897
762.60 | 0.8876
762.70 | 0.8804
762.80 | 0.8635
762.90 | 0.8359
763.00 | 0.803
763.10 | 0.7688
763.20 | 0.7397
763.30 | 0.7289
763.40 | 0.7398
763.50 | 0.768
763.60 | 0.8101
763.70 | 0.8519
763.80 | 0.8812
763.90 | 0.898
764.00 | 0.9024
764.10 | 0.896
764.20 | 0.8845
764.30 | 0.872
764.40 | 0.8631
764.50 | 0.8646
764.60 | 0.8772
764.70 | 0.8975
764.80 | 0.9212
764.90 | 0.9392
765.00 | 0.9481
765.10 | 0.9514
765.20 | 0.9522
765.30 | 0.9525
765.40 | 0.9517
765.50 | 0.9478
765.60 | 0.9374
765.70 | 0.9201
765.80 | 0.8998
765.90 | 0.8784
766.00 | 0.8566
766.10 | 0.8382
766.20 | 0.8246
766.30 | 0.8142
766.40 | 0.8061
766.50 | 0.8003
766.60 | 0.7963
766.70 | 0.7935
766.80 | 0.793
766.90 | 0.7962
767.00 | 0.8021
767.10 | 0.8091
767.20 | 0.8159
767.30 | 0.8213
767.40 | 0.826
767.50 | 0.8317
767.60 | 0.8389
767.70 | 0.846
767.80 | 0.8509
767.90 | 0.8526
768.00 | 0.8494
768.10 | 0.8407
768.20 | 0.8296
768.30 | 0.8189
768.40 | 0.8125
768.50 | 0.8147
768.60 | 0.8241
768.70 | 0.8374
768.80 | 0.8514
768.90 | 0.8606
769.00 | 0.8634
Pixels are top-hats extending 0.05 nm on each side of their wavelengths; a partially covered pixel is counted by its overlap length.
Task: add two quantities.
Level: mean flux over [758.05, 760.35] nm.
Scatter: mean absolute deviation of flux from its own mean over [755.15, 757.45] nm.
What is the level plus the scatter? 0.742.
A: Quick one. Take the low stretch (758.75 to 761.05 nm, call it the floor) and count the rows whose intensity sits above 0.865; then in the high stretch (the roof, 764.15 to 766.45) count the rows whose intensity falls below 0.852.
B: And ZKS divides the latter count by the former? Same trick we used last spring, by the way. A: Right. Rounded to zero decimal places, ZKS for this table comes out 2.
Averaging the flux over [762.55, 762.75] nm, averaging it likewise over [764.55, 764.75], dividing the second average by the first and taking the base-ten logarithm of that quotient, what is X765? 0.00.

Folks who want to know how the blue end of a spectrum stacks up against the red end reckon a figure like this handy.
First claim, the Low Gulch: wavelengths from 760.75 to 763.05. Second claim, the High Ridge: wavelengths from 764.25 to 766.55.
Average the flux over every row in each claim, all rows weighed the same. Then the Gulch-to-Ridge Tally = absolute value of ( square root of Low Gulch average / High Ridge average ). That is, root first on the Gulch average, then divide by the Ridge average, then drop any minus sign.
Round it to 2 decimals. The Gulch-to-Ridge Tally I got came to 1.04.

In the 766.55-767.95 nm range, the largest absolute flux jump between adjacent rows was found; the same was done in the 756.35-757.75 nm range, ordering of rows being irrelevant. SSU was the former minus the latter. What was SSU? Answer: -0.014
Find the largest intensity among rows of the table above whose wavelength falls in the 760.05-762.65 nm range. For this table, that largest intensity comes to 0.8901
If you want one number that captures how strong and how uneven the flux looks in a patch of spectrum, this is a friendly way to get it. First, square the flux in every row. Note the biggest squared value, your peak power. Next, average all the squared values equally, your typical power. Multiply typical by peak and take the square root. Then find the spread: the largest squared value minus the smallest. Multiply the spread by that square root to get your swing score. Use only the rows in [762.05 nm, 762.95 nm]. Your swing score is 0.073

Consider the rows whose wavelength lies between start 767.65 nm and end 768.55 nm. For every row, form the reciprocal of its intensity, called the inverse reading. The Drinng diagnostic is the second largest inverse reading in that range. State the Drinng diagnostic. 1.23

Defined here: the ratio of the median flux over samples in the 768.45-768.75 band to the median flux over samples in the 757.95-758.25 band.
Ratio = 1.06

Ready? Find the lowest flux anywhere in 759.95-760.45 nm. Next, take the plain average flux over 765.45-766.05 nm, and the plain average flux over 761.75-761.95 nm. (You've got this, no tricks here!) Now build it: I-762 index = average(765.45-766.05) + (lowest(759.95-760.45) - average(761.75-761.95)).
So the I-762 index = 0.66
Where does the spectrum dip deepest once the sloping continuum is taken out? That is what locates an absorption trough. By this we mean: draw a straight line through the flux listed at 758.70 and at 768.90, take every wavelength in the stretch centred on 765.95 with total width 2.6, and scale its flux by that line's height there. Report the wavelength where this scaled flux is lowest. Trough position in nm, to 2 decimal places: 766.80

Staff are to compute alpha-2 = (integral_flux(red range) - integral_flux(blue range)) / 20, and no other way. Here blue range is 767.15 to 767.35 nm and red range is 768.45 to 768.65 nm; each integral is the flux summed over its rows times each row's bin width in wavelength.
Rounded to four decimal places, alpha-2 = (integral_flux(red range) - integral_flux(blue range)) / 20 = 0.0000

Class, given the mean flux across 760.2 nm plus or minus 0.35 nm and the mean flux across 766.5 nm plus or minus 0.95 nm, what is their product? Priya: 0.54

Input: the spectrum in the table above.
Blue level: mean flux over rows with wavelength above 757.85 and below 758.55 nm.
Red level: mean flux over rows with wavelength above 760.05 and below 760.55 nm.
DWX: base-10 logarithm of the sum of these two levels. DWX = 0.154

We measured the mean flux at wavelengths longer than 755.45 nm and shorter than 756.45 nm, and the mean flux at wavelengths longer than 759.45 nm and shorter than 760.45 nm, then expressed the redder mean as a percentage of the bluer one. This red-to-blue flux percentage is 78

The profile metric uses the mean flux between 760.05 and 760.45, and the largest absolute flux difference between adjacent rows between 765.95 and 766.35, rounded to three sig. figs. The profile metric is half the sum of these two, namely 0.325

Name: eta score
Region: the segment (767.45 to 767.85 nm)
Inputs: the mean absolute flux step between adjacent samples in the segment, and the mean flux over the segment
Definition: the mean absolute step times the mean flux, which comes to 0.005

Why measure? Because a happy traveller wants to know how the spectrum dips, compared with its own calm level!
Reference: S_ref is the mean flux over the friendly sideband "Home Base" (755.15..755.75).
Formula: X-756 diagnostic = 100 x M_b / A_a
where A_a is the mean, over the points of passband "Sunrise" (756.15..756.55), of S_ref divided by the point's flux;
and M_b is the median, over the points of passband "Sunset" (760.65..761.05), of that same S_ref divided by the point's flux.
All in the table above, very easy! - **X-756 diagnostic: 101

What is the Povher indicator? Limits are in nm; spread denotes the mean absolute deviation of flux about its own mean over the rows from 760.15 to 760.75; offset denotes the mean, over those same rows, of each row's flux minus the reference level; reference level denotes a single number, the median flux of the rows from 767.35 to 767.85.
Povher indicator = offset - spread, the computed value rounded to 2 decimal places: -0.20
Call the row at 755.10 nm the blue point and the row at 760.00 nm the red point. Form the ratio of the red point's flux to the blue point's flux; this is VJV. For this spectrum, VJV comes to 0.75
